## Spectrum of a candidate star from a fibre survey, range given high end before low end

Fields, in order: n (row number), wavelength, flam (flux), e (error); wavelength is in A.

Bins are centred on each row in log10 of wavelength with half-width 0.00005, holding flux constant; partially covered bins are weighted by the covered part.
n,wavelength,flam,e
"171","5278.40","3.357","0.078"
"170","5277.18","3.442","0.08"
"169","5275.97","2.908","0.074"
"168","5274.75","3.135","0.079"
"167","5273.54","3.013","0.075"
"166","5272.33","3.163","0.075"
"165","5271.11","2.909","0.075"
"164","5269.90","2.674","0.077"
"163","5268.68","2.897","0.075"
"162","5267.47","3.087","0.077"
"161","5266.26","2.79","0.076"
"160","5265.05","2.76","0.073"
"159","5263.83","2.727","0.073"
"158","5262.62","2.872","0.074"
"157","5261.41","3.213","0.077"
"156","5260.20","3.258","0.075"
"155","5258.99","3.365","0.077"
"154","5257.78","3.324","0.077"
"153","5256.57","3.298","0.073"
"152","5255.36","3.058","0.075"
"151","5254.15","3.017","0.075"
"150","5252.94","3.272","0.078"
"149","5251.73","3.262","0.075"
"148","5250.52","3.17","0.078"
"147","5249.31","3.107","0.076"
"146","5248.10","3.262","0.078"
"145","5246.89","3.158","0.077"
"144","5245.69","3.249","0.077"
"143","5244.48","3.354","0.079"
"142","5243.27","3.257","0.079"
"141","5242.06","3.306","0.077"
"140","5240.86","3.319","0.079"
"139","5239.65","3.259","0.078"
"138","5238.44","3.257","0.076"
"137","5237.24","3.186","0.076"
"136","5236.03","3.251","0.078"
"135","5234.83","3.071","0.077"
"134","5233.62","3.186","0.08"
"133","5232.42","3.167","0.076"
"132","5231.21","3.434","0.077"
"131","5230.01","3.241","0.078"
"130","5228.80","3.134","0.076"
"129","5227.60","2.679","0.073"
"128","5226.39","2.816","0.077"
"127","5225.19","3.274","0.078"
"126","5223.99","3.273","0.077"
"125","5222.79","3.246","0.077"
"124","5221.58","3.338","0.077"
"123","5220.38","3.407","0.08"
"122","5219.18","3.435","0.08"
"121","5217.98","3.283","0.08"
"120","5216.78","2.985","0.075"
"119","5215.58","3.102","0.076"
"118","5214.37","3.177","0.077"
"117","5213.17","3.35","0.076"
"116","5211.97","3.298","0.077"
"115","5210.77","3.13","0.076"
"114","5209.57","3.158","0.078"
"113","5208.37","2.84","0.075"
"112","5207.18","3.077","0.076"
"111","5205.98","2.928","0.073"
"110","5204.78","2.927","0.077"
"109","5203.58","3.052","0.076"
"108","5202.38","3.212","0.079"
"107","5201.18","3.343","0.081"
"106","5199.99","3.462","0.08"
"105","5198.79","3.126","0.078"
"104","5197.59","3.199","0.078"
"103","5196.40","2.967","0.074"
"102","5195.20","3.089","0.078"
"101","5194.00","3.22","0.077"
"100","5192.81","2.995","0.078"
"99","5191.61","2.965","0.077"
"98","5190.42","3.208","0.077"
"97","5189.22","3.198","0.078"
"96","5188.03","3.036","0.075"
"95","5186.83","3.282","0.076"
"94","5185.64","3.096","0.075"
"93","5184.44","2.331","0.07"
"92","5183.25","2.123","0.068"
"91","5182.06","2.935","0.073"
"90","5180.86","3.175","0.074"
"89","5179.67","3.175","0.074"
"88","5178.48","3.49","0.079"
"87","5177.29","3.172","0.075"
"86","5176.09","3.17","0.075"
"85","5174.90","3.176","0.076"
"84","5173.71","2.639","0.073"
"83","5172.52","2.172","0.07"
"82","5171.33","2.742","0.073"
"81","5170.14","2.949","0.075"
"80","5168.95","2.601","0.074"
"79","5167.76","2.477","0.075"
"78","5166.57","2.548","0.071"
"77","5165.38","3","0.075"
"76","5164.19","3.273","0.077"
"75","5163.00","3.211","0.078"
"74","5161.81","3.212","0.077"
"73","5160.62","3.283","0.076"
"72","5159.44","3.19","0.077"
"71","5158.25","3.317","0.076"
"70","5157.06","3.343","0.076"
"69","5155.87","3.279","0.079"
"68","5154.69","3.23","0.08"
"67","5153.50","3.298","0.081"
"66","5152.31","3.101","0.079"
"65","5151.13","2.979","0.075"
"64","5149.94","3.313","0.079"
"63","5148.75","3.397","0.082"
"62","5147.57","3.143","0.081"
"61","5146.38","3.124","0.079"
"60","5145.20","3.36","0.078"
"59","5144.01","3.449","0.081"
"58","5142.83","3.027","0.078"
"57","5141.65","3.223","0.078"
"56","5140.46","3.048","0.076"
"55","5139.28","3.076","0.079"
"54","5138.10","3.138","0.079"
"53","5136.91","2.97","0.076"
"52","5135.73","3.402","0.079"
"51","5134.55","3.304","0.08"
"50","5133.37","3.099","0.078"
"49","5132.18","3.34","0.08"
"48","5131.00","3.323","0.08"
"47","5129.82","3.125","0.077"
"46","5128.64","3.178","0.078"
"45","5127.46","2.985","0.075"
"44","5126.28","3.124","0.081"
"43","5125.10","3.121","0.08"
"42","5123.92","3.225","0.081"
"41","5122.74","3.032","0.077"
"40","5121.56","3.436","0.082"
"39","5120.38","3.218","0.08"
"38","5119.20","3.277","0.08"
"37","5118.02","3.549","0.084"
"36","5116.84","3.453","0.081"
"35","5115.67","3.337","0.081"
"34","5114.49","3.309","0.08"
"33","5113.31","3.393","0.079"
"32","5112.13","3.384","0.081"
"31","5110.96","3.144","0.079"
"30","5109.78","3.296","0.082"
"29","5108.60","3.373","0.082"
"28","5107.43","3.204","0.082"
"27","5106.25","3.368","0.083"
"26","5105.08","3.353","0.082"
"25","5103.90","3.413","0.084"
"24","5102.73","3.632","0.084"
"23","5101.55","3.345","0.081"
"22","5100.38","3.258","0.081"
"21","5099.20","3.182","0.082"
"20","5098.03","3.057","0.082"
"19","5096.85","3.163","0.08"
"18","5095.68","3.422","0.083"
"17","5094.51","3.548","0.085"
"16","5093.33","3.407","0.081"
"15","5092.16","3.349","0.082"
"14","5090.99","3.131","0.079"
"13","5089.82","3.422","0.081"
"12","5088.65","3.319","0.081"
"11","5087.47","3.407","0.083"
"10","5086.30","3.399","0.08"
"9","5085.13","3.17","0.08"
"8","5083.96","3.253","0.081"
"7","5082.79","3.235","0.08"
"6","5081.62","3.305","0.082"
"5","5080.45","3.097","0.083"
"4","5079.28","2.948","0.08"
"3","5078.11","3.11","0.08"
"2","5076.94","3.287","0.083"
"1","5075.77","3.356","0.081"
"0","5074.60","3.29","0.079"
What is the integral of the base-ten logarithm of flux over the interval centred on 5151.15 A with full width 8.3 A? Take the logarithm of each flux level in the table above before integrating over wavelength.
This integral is 4.20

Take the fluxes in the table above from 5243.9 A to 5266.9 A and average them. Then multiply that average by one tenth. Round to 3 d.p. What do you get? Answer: 0.313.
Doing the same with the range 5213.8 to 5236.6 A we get 0.318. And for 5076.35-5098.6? 0.326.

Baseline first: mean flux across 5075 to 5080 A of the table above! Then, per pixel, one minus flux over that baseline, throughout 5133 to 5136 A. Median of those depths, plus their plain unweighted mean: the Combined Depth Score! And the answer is -0.070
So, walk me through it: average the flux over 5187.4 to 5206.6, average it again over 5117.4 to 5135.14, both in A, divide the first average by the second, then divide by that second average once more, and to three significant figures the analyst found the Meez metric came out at 0.301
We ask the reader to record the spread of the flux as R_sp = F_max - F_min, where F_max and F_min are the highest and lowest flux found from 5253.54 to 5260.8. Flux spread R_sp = 0.35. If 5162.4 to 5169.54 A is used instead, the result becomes 0.80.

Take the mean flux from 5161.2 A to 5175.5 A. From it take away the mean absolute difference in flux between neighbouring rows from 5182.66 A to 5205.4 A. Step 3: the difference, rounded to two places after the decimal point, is 2.64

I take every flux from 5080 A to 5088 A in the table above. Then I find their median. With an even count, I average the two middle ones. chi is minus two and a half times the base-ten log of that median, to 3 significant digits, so -1.28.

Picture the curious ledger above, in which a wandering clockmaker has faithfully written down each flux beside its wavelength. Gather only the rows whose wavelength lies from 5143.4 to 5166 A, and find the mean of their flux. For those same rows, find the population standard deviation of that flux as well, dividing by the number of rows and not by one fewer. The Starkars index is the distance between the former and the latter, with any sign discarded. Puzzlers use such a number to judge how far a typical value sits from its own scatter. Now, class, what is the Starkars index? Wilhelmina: 3.11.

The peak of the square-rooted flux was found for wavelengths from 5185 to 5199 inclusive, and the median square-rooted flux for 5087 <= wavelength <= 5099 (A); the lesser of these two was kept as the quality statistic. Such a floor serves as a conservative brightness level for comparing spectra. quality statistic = 1.81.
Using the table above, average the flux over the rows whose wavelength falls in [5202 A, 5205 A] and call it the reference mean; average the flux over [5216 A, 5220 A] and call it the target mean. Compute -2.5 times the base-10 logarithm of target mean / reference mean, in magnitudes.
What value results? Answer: -0.06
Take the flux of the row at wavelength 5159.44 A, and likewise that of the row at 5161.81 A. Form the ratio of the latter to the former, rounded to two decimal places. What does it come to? 1.01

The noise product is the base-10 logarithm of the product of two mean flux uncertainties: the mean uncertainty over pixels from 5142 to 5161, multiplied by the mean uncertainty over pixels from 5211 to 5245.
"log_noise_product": -2.22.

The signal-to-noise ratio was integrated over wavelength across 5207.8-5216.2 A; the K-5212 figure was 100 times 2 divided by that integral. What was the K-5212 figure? 0.578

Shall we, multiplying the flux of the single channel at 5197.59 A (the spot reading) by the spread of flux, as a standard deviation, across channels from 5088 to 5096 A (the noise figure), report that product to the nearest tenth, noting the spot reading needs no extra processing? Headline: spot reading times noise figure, 0.4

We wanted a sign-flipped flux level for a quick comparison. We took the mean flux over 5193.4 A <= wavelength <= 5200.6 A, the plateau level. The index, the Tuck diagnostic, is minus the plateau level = -3.18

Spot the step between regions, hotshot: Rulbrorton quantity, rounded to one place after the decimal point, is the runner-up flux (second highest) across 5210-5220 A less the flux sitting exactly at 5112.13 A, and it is 0.0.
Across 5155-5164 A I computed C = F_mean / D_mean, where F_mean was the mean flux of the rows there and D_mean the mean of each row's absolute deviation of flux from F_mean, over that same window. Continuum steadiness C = 66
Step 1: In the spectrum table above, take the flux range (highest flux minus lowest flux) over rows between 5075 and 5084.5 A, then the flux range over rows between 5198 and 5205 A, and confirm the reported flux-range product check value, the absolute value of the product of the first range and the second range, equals 0.22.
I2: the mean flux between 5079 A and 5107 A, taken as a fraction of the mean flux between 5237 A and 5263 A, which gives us 1.02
